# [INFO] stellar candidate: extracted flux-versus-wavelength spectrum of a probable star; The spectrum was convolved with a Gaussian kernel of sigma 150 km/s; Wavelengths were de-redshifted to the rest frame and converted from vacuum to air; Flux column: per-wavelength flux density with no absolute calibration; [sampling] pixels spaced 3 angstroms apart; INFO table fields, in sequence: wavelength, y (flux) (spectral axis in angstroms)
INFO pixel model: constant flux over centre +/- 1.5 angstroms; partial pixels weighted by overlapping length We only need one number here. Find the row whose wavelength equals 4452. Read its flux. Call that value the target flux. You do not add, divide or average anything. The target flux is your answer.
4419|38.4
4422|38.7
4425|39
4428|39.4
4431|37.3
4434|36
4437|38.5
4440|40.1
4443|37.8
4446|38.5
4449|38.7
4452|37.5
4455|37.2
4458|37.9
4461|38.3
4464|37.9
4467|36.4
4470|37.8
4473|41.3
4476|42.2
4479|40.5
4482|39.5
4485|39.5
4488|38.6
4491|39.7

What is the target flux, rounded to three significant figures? 37.5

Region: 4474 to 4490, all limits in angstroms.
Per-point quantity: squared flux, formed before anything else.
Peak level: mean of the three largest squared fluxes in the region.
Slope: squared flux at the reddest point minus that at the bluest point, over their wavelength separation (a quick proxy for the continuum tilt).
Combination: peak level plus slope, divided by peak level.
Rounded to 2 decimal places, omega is 0.99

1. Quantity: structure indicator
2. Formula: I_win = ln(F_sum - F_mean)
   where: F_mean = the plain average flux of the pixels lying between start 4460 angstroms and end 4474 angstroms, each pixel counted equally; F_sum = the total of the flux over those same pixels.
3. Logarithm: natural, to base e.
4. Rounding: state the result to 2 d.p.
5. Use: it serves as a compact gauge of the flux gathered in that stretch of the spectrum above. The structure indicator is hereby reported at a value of 5.03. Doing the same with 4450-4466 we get 5.02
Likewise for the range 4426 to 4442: 5.03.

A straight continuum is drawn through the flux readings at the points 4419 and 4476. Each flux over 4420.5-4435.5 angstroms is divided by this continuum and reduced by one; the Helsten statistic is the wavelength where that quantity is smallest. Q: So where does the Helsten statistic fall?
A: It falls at 4434 angstroms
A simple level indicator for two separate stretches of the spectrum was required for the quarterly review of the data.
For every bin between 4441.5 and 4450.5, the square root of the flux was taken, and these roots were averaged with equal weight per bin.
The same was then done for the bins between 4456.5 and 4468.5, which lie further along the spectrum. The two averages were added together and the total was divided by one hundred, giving 0.123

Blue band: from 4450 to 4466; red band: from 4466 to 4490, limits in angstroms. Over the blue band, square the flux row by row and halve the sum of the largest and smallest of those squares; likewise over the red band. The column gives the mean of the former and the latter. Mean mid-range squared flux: 1489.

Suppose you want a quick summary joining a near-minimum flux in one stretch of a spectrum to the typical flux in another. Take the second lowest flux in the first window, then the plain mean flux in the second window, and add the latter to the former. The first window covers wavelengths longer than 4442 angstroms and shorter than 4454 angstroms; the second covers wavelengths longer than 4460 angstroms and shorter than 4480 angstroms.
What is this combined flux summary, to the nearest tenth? 77.0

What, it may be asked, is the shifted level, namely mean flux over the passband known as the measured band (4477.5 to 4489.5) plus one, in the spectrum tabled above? 40.5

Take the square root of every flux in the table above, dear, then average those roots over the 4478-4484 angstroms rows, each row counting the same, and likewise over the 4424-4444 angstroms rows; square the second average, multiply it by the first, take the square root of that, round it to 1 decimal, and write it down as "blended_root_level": 15.6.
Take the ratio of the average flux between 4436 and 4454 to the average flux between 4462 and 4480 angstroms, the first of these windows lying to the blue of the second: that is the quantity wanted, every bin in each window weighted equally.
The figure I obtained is 0.98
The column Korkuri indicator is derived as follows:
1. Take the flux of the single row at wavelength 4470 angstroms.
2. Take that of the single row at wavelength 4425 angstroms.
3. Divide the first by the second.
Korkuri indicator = 0.97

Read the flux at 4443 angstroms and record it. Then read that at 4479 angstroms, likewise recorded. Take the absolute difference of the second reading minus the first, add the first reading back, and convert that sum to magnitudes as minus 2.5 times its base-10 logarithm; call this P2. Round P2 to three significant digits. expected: -4.02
